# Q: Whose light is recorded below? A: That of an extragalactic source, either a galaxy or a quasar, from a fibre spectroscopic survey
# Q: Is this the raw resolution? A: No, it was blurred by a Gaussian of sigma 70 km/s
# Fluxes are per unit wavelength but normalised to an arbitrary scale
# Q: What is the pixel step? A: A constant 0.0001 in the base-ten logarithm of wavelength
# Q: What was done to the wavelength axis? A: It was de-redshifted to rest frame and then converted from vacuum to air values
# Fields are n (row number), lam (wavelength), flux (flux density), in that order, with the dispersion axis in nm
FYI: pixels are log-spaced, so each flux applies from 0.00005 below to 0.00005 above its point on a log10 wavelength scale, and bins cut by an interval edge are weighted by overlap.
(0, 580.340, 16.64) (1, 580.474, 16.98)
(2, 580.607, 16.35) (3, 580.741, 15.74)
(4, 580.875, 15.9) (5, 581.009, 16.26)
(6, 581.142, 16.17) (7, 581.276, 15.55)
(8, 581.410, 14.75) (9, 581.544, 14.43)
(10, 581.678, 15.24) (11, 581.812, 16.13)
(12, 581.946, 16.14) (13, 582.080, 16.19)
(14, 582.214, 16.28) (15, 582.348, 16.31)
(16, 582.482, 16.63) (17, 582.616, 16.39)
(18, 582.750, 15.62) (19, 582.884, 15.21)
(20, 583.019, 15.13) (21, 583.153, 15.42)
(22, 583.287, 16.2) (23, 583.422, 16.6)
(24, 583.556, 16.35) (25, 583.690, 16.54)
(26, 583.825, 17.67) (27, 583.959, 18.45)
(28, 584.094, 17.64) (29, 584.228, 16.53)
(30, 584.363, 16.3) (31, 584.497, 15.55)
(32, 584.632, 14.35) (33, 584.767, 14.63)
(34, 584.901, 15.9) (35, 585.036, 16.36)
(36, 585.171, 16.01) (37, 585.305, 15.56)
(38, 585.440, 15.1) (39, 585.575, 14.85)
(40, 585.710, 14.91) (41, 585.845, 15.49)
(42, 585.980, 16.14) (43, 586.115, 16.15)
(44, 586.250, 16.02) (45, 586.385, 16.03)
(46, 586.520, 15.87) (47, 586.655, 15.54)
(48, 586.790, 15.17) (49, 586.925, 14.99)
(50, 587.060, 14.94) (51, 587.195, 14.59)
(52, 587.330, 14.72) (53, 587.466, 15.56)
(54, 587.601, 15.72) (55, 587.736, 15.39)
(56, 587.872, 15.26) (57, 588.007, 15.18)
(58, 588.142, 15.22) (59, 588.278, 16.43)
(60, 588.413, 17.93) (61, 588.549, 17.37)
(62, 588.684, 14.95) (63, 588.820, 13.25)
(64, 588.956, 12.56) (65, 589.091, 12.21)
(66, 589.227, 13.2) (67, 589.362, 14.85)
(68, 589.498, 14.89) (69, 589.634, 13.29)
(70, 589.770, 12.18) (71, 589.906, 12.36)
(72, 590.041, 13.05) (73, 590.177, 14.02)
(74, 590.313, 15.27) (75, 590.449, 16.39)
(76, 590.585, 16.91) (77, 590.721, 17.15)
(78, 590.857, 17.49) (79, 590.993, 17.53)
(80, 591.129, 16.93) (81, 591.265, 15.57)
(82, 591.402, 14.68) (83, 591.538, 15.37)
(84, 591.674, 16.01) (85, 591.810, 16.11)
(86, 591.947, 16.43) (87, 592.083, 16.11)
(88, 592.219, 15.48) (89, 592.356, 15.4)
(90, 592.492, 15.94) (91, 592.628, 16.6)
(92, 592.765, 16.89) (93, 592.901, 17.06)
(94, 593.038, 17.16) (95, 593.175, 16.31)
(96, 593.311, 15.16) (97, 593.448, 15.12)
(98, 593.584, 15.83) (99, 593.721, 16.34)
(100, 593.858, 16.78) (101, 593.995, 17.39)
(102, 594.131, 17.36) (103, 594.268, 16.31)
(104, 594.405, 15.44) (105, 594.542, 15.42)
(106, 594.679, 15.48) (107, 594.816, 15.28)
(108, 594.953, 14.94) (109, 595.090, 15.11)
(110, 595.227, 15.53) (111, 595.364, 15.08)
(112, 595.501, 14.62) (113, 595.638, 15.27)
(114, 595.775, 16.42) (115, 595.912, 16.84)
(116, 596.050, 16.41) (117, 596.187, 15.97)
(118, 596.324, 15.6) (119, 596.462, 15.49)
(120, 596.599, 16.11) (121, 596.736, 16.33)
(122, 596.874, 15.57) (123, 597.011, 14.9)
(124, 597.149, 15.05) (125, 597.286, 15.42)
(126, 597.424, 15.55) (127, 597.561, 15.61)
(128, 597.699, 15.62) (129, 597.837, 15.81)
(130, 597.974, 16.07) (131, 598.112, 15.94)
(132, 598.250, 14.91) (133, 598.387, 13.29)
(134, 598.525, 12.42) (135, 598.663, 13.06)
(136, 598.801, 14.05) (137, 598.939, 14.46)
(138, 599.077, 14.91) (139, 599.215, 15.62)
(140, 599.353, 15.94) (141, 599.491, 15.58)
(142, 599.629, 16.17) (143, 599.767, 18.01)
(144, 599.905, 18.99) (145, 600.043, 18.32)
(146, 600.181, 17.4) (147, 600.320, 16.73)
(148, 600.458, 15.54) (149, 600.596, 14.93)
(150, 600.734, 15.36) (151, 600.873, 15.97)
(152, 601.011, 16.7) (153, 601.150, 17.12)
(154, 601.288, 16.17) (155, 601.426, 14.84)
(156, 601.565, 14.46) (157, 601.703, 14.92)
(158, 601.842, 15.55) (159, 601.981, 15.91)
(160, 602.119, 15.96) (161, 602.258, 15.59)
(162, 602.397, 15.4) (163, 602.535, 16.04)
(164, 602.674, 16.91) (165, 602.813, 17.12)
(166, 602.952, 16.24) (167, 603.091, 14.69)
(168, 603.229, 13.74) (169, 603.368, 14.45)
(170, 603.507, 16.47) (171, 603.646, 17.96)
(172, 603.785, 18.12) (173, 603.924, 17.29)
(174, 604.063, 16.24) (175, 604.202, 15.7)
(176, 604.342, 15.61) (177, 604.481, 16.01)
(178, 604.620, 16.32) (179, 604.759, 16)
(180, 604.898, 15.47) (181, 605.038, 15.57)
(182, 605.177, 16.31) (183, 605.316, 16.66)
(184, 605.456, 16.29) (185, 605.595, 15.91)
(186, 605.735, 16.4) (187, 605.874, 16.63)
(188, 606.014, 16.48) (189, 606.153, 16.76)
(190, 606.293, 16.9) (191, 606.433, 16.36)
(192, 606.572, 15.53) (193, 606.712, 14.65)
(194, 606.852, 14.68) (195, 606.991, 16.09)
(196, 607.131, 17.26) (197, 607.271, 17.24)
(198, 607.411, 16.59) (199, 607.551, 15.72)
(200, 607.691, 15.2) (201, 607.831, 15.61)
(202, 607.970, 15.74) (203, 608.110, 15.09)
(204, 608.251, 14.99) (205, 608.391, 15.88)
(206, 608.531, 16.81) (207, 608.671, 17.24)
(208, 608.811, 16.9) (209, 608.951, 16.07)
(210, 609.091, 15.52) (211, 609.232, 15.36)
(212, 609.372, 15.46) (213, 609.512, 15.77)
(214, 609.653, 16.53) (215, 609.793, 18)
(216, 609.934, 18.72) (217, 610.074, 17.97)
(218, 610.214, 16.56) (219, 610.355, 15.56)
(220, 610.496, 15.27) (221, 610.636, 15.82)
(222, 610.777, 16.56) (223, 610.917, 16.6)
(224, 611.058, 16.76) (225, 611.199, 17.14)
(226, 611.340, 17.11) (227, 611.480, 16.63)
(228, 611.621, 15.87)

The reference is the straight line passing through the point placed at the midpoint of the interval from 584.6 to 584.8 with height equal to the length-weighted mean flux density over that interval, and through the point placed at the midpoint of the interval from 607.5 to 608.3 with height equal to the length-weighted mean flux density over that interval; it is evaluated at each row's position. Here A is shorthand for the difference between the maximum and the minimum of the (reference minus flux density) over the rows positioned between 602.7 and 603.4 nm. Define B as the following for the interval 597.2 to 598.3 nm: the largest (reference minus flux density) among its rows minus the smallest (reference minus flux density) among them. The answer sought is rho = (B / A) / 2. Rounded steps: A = 3.4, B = 1.17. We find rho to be 0.2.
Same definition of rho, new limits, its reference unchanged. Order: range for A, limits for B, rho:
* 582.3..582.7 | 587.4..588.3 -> 2.0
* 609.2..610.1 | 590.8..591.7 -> 0.4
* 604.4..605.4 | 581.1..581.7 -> 0.7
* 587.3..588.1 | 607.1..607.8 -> 1.1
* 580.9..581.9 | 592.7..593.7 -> 0.6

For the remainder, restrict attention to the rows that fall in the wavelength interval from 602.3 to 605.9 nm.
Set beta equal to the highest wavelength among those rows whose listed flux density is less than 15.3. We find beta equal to 603.368 nm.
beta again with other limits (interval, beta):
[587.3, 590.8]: 590.313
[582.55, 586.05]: 585.710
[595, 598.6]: 598.525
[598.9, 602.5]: 601.703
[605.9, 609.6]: 608.251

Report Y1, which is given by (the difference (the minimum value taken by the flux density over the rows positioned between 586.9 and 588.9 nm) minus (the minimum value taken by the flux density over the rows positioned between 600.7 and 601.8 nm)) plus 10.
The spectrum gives 8.8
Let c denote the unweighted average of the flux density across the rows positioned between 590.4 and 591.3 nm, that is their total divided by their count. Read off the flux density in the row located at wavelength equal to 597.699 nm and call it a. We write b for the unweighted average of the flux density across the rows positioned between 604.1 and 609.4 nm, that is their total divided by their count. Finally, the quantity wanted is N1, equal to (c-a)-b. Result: -14.8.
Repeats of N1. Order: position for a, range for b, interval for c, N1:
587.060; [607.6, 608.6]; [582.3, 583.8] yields -14.5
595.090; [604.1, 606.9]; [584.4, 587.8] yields -15.7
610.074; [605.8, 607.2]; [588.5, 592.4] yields -19.0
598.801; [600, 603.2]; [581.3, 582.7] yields -14.2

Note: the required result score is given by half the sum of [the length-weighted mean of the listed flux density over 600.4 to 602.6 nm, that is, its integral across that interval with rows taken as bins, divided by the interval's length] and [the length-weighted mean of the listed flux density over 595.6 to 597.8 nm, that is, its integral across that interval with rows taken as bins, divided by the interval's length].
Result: 15.7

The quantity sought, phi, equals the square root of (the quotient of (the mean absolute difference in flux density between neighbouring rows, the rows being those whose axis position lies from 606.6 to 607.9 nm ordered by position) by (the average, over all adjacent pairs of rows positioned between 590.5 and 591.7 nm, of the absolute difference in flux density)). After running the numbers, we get 1.03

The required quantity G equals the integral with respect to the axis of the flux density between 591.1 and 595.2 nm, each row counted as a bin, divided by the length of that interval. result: 16.0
